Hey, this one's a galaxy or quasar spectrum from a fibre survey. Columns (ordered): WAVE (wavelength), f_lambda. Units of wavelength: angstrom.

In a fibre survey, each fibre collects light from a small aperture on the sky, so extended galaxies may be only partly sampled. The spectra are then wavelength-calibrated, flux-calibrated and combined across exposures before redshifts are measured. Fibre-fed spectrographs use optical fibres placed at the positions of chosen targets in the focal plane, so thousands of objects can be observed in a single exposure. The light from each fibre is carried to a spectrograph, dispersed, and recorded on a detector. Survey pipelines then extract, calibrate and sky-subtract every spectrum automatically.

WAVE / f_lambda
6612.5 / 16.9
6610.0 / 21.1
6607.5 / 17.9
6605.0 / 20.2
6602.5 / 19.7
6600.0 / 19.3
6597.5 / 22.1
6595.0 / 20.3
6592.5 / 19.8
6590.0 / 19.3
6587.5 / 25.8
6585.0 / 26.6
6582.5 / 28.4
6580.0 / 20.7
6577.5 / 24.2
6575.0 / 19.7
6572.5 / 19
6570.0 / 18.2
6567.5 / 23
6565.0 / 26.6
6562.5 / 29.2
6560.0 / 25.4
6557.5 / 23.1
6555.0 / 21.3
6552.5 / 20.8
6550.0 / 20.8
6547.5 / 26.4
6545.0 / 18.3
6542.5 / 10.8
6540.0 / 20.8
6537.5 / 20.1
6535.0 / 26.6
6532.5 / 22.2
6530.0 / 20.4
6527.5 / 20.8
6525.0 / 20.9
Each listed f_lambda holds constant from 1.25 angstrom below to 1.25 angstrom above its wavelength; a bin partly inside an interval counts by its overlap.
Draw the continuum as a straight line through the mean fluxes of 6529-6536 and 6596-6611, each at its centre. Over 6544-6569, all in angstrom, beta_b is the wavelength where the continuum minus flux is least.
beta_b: 6562.5 angstrom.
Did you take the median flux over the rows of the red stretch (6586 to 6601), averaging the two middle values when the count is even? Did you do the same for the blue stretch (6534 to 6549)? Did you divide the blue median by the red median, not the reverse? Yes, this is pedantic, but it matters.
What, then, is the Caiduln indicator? 1.02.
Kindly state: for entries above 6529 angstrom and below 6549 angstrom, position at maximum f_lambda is 6535.0 angstrom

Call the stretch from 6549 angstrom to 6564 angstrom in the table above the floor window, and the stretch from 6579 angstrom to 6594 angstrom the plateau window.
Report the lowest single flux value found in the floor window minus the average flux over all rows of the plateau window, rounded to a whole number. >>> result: -3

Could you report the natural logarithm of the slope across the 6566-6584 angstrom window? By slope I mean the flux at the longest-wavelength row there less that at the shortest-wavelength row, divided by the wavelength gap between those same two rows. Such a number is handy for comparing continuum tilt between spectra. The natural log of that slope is -1.02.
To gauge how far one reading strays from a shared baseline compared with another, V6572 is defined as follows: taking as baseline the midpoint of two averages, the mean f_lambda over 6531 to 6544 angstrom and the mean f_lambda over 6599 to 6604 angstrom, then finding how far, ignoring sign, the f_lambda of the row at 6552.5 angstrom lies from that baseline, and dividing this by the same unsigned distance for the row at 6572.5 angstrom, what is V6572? 1.2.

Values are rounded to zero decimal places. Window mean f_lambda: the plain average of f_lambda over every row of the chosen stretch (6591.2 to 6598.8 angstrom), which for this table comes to 21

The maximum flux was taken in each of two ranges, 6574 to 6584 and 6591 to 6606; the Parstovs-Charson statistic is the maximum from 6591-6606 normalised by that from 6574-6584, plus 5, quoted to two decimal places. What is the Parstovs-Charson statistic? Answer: 5.78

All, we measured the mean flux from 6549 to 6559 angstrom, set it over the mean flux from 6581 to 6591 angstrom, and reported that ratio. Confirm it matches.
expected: 0.86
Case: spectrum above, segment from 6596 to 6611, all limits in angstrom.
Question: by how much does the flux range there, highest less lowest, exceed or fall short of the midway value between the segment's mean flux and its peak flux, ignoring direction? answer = 16.9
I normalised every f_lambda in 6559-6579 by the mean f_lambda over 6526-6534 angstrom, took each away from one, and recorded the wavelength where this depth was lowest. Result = 6562.5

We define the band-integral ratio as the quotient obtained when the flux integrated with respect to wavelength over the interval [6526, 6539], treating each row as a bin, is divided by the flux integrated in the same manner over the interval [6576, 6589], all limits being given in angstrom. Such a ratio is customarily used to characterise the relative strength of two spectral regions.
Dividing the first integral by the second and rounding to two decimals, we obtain 0.88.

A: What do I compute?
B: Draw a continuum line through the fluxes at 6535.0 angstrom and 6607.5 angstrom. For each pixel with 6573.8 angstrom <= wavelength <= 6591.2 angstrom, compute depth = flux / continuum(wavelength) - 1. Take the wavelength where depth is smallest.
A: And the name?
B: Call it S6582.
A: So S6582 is 6575.0 angstrom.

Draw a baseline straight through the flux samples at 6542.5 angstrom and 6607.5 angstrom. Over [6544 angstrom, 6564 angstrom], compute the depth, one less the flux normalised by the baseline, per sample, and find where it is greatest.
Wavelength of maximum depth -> 6545.0 angstrom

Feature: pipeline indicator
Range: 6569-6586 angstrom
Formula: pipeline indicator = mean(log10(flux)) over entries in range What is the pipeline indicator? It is 1.34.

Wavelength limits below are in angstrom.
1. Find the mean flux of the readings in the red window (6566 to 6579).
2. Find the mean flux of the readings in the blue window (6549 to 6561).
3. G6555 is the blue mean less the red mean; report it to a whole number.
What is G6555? 1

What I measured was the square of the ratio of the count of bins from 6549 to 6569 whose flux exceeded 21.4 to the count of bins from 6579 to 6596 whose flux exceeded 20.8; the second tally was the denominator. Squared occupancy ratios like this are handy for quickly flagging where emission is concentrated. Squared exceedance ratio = 2.8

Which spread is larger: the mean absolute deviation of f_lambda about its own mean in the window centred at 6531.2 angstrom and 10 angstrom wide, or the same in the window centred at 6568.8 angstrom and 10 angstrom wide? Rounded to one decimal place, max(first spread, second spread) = 3.1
